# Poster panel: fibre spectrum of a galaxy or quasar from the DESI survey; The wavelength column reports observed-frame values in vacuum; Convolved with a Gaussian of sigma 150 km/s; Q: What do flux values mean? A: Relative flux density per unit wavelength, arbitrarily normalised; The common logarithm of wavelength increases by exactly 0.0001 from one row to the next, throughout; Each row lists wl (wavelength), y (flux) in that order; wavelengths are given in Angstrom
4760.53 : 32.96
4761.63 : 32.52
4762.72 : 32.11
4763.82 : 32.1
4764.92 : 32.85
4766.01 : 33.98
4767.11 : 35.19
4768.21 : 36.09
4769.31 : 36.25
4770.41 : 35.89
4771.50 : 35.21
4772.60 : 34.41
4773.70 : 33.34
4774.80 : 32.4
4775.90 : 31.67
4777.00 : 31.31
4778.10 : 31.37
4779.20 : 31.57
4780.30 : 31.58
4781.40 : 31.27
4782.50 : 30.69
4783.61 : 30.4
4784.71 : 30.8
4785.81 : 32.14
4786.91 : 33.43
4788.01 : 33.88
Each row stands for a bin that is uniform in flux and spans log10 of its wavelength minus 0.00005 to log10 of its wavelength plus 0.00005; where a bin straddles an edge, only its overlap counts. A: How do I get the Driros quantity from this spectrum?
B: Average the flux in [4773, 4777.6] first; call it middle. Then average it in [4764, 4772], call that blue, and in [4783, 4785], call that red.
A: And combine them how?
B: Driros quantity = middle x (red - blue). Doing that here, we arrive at -144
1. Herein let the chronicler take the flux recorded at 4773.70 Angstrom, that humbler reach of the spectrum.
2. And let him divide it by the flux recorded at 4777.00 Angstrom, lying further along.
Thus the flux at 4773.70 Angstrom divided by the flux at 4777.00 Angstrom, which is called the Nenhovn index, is 1.06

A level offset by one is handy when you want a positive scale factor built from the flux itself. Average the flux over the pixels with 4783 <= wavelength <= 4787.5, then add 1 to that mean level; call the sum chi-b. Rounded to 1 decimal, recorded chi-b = 32.7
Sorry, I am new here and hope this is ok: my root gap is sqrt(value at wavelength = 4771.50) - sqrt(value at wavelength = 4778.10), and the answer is 0.3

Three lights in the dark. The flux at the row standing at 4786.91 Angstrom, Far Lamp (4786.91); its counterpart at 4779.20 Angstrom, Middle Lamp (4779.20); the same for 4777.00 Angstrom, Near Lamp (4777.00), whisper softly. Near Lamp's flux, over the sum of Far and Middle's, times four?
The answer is 1.93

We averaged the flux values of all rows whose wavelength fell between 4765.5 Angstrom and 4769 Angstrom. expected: 35.1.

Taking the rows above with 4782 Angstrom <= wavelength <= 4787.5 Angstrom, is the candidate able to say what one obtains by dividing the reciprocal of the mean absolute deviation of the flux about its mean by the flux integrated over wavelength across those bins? 0.0056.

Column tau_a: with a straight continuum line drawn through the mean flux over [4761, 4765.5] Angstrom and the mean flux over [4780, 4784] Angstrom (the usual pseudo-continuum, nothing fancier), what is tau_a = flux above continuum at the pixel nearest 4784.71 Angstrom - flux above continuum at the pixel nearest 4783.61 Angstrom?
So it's 0.5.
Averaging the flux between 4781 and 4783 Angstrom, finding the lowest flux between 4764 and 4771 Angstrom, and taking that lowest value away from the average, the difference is -1.9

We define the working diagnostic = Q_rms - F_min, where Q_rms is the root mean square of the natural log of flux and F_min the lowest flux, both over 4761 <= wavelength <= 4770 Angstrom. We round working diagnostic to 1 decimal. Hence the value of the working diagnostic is -28.6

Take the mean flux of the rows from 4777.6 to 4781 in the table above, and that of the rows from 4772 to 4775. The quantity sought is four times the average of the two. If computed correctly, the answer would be 130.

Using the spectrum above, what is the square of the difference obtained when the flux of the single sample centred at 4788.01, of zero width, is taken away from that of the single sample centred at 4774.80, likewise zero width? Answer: 2.2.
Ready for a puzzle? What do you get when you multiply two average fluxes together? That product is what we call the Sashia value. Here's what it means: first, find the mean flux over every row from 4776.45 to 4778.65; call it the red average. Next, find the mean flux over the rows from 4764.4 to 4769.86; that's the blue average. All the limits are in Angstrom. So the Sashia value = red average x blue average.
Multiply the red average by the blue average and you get 1093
